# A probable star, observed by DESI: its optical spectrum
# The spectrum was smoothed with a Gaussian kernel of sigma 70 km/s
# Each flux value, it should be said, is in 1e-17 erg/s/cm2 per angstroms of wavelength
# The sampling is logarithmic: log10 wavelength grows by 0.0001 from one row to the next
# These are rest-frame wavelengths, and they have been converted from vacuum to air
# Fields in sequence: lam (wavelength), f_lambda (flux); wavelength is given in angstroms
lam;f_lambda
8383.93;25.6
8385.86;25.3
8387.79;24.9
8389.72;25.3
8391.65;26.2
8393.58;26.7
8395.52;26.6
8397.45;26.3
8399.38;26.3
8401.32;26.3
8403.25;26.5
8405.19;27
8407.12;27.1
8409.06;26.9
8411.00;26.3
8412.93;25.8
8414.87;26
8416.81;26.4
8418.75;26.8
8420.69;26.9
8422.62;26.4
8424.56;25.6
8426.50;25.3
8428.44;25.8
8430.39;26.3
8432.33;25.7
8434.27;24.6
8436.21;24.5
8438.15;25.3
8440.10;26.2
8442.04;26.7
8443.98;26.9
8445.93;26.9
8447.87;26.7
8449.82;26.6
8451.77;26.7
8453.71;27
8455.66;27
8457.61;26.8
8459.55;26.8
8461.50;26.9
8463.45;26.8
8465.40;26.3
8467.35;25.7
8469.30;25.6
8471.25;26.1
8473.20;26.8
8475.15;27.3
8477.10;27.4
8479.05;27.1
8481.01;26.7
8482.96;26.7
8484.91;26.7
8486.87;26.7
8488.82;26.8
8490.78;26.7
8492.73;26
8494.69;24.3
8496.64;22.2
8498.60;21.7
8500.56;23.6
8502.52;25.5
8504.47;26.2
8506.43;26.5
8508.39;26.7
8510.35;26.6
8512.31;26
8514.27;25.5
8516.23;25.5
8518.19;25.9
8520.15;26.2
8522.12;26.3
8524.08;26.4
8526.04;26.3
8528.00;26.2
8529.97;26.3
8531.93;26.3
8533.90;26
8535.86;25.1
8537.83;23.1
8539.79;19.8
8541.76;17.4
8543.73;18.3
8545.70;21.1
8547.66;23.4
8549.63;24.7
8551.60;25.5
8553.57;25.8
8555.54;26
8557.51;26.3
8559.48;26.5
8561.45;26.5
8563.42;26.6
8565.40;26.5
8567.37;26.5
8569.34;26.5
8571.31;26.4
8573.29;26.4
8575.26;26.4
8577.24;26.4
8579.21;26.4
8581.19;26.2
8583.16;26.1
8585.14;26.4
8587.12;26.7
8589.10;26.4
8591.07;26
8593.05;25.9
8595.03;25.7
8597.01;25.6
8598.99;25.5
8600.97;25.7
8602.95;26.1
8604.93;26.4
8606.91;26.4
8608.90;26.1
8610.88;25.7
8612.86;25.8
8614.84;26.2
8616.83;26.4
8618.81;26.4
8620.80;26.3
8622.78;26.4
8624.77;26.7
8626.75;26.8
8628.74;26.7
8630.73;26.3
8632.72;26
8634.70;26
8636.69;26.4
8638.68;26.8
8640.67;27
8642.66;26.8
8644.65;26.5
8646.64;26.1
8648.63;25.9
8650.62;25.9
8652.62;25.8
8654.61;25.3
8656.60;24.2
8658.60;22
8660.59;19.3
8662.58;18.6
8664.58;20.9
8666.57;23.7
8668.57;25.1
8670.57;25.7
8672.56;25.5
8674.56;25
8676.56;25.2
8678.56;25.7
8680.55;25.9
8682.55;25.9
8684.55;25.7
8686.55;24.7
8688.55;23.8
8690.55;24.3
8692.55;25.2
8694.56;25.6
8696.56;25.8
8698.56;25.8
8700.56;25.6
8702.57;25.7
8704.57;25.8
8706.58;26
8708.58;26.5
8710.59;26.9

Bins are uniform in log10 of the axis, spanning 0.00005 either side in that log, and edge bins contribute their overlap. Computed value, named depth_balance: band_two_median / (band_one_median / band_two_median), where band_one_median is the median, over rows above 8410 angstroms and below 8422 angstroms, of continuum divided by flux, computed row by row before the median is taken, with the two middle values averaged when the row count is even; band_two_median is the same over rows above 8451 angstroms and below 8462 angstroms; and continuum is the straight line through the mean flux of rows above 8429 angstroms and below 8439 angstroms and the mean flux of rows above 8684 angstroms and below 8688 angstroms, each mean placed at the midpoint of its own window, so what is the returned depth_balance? 0.92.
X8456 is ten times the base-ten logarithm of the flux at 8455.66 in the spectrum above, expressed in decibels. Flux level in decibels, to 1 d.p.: 14.3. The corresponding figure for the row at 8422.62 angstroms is 14.2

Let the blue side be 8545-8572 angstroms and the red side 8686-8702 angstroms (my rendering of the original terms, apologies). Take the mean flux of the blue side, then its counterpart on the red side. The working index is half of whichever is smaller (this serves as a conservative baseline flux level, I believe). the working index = 12.6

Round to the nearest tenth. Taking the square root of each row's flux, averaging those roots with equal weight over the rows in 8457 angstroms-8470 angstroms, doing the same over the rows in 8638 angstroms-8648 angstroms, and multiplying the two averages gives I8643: 26.5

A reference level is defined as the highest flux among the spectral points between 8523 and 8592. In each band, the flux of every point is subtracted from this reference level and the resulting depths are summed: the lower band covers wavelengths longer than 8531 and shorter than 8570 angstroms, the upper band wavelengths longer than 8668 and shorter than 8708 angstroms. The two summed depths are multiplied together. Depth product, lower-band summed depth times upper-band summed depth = 1199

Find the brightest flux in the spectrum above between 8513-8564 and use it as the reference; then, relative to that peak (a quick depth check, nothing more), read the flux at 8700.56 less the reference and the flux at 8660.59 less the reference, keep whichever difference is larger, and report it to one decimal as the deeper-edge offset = -1.0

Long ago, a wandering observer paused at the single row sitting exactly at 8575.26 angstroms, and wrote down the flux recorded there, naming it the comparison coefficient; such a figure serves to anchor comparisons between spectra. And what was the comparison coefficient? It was 26.4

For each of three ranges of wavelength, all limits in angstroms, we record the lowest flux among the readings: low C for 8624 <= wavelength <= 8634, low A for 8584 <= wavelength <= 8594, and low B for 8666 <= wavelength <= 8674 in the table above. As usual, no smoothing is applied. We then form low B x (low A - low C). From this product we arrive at -2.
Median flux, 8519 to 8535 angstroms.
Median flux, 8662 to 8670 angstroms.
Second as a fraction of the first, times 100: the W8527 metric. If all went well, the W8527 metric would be 84.8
